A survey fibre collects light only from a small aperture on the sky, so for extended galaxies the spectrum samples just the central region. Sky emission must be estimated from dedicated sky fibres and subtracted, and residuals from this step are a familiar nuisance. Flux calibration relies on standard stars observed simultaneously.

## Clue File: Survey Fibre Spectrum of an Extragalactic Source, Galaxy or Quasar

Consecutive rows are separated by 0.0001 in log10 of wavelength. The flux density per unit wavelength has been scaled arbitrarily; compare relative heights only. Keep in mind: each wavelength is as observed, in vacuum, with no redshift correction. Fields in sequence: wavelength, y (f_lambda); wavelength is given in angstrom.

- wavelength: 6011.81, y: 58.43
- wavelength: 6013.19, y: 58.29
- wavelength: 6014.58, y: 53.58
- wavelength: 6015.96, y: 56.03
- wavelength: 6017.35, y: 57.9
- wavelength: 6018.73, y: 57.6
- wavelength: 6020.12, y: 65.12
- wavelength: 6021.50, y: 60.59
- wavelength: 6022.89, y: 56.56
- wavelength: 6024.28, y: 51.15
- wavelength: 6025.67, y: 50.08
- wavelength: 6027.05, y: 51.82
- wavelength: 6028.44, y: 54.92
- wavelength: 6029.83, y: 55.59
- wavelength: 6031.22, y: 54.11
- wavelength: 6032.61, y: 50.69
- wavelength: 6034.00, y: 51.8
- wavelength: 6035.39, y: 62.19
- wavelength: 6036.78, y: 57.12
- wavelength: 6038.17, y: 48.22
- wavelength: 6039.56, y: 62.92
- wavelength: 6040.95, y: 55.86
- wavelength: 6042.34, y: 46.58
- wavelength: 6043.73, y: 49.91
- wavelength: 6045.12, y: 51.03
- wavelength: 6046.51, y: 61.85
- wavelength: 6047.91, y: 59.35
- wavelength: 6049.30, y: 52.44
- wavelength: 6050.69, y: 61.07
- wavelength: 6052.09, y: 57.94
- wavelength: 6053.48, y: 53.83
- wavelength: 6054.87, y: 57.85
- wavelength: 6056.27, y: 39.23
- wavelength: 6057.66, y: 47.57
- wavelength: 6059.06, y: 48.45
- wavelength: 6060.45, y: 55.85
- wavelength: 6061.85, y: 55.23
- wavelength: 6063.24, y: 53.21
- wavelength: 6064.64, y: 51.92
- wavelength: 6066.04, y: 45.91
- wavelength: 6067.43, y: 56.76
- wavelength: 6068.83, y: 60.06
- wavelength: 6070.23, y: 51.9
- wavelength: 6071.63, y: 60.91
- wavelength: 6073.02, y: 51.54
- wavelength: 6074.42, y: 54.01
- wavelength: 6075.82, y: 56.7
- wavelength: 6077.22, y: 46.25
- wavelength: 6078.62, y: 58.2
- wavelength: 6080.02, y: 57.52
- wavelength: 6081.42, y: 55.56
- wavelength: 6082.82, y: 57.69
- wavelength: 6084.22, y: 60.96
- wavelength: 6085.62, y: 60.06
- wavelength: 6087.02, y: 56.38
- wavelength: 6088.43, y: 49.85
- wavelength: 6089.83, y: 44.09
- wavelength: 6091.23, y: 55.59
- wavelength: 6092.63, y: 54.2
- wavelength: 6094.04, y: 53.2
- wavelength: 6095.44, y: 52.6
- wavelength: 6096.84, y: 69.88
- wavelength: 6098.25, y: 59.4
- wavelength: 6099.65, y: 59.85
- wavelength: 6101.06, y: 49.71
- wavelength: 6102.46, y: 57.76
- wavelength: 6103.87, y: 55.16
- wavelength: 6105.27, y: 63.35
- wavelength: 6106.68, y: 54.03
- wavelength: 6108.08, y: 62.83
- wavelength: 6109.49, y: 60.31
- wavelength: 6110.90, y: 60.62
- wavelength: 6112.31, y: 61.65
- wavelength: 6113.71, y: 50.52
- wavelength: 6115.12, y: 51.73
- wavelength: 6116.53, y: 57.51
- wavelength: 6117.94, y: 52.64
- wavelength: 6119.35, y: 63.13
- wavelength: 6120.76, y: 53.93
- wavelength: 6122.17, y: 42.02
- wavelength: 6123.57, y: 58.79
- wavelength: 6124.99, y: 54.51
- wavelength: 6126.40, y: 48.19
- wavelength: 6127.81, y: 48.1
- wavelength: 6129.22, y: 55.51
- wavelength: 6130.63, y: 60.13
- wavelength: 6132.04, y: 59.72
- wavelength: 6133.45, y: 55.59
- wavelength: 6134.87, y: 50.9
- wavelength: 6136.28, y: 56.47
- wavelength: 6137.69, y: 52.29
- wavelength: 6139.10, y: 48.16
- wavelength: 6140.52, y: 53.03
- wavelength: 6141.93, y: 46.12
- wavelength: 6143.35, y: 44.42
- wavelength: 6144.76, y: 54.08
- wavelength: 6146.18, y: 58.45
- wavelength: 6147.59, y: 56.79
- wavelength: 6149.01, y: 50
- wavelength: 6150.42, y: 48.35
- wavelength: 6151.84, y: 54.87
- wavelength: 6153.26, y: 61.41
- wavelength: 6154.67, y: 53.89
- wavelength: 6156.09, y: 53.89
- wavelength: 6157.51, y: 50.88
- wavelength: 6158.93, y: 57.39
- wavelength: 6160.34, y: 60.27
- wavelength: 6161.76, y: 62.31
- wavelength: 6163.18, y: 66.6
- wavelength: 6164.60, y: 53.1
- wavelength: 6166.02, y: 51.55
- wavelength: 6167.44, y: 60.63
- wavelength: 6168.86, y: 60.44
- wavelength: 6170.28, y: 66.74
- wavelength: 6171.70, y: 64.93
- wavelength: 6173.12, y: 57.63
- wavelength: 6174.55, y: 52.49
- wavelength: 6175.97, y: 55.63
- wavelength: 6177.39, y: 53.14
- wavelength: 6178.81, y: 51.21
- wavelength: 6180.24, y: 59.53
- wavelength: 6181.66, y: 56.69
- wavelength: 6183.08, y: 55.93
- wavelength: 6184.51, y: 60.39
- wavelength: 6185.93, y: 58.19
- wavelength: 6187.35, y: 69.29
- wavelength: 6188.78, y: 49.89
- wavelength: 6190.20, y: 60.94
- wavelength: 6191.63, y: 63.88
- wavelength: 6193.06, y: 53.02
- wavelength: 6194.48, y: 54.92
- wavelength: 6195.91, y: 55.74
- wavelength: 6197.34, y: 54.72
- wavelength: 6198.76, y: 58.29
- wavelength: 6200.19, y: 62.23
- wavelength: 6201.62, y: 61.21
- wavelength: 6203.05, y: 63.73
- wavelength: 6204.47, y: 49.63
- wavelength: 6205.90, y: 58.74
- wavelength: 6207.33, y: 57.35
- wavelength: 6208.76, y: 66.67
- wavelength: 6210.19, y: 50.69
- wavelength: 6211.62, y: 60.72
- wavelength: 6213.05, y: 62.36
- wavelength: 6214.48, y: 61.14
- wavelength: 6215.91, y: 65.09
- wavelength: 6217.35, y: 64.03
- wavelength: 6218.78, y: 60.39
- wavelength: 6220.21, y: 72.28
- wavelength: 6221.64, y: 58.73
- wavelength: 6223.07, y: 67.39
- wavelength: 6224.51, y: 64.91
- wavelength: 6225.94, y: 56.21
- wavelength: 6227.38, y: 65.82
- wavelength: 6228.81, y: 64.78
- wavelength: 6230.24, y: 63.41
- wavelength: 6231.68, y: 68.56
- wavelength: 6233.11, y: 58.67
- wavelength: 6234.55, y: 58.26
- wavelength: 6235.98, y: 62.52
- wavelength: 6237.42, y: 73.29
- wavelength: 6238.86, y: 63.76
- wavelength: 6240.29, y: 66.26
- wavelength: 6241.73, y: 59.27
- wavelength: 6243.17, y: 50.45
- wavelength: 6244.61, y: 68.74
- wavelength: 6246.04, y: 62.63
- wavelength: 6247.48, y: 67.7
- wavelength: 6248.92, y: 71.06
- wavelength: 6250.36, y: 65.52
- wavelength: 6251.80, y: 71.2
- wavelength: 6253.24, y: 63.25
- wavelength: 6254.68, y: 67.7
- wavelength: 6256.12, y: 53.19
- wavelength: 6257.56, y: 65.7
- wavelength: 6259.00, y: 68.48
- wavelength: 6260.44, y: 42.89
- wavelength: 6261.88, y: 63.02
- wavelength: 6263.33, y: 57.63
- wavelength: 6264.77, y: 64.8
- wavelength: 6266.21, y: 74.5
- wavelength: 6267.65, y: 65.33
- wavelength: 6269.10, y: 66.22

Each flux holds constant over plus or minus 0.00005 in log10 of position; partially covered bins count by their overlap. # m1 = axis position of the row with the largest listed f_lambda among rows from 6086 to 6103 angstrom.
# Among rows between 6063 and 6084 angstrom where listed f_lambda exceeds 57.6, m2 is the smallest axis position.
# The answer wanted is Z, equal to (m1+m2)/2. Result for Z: 6082.8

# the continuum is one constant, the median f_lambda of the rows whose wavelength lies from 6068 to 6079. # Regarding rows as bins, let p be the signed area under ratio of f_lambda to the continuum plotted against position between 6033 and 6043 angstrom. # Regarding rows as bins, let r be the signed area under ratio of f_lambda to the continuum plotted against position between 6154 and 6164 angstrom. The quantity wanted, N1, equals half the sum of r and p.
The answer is 10.2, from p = 9.9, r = 10.4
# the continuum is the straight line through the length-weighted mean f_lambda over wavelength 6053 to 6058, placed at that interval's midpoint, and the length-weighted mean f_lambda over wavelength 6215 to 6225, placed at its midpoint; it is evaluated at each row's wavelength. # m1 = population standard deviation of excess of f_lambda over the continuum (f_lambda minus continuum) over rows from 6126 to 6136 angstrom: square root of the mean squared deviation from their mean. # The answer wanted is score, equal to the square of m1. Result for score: 21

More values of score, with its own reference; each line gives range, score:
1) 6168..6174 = 13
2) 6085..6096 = 21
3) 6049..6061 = 42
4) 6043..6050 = 22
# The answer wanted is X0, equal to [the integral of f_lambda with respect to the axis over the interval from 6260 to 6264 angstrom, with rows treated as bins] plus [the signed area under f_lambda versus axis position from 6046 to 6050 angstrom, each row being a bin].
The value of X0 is 452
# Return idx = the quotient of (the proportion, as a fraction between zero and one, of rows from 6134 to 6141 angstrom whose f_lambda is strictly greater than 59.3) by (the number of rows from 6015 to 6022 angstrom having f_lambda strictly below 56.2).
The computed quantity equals 0.00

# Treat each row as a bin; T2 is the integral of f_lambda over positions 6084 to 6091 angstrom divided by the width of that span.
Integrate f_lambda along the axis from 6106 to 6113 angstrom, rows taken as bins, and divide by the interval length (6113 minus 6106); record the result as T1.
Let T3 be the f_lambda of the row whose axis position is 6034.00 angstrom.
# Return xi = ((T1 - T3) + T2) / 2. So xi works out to 31.0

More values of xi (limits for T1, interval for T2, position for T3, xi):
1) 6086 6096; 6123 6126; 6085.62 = 24.0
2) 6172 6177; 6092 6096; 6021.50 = 24.3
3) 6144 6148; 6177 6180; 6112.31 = 23.9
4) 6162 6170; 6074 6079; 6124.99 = 29.0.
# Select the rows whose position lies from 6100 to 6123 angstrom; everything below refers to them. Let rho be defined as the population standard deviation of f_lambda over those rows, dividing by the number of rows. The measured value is 5.77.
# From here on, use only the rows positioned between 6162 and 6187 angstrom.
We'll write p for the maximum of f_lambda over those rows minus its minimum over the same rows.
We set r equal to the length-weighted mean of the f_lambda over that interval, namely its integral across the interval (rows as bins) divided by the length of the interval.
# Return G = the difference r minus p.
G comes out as 43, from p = 16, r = 58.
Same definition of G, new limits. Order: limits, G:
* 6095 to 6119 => 38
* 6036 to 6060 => 30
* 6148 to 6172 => 39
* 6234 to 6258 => 41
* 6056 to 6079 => 31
